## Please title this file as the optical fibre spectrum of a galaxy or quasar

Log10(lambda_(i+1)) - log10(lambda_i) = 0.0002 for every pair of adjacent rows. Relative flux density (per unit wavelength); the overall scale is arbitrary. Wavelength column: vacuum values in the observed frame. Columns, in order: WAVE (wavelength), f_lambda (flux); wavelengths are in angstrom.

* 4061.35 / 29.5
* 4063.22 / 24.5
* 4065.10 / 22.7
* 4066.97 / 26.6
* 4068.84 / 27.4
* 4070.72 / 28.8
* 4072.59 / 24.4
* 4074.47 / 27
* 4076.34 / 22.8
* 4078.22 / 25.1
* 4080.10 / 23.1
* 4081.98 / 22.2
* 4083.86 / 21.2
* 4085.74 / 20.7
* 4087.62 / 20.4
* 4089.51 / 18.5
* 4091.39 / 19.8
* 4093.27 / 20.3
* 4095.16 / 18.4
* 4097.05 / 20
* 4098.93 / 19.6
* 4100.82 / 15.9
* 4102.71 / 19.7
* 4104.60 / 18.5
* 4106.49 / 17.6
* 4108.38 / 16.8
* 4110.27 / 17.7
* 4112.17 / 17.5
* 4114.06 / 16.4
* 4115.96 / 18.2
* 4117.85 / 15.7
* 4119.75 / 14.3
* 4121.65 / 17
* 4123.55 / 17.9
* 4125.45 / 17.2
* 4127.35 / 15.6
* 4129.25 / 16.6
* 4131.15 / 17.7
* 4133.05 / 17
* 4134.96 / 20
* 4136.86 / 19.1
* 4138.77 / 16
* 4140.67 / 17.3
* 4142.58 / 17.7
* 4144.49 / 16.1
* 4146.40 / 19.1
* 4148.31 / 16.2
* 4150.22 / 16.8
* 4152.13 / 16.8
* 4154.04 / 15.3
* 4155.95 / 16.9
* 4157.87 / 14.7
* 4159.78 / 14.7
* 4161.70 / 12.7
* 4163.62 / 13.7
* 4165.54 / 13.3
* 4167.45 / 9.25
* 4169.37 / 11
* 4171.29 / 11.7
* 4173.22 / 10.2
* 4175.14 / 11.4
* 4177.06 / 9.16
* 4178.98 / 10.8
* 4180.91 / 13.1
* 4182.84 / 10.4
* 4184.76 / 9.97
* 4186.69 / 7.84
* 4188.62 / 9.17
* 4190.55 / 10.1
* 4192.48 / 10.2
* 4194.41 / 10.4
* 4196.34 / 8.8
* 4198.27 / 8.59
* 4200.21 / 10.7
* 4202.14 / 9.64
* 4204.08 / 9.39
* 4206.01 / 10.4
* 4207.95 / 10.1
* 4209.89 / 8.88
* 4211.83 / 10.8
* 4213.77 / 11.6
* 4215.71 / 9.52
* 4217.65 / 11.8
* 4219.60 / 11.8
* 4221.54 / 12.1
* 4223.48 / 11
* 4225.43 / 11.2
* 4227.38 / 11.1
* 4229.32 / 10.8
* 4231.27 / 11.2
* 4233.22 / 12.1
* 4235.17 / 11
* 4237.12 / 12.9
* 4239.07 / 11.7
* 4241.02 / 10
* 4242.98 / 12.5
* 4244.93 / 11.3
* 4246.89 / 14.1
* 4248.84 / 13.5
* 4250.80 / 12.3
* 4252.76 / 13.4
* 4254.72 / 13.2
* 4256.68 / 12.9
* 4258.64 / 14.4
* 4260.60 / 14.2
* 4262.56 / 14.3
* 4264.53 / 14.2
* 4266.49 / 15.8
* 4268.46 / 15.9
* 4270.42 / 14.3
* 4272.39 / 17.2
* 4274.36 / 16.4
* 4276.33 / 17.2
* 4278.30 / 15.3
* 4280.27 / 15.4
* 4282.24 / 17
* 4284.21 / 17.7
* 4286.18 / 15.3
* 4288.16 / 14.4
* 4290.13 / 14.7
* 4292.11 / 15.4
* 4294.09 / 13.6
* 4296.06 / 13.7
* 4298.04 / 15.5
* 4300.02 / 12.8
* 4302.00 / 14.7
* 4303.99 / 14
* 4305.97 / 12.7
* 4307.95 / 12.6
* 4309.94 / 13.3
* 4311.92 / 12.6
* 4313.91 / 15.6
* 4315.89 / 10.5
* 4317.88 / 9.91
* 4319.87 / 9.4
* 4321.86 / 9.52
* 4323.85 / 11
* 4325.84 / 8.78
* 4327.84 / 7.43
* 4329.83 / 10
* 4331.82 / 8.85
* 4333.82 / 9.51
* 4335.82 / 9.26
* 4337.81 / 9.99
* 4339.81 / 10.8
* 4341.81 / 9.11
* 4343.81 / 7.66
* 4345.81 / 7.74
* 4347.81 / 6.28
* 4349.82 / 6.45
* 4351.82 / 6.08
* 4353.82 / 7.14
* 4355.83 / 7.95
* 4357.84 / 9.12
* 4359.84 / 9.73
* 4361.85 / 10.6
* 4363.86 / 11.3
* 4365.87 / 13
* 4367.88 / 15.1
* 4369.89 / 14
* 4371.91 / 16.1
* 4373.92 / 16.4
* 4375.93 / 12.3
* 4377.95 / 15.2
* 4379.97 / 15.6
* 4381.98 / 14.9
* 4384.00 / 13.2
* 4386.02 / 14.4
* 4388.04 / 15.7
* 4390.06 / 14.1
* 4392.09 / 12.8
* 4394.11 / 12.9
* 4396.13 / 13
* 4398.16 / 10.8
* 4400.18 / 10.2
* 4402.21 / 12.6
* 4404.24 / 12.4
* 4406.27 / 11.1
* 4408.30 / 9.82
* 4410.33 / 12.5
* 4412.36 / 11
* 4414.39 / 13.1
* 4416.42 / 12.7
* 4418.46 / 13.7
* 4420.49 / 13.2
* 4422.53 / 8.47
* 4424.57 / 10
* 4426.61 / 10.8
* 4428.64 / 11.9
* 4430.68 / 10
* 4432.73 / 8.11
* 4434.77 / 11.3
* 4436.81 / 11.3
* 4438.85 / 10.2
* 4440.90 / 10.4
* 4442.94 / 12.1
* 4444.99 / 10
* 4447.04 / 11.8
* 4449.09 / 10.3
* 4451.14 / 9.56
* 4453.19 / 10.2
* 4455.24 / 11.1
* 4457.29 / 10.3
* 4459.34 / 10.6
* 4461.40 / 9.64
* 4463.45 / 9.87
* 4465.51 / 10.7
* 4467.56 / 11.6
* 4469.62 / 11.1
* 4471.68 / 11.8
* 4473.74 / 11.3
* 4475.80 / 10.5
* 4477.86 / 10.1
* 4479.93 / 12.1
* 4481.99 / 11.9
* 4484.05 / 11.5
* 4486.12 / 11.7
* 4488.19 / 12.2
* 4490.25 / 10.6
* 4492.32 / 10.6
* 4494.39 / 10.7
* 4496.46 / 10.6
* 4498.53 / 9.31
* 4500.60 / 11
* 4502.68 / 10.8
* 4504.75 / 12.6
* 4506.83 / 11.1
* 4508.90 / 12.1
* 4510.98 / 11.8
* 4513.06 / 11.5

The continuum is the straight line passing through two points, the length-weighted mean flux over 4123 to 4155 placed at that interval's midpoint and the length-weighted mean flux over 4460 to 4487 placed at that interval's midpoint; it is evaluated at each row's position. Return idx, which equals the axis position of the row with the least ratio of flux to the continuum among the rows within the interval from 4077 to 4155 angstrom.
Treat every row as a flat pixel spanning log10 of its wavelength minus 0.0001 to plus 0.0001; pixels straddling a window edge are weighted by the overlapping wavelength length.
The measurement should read 4119.75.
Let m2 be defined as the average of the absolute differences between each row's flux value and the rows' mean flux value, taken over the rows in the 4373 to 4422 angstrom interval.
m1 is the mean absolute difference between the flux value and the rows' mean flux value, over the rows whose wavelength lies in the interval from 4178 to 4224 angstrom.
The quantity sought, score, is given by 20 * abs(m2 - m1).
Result 7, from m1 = 0.9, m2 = 1.3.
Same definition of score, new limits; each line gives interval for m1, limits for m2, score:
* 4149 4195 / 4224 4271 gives 19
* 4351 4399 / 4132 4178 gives 6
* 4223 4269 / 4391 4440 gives 2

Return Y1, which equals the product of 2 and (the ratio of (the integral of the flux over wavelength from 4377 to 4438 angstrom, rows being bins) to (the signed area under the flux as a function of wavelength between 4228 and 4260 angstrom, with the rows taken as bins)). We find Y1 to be 3.8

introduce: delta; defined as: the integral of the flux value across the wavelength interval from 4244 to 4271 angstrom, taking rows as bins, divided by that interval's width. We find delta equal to 14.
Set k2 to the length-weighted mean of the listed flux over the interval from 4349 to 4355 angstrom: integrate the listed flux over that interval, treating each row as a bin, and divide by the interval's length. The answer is 6.6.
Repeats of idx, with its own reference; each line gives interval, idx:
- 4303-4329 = 4327.84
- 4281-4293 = 4288.16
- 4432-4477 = 4432.73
